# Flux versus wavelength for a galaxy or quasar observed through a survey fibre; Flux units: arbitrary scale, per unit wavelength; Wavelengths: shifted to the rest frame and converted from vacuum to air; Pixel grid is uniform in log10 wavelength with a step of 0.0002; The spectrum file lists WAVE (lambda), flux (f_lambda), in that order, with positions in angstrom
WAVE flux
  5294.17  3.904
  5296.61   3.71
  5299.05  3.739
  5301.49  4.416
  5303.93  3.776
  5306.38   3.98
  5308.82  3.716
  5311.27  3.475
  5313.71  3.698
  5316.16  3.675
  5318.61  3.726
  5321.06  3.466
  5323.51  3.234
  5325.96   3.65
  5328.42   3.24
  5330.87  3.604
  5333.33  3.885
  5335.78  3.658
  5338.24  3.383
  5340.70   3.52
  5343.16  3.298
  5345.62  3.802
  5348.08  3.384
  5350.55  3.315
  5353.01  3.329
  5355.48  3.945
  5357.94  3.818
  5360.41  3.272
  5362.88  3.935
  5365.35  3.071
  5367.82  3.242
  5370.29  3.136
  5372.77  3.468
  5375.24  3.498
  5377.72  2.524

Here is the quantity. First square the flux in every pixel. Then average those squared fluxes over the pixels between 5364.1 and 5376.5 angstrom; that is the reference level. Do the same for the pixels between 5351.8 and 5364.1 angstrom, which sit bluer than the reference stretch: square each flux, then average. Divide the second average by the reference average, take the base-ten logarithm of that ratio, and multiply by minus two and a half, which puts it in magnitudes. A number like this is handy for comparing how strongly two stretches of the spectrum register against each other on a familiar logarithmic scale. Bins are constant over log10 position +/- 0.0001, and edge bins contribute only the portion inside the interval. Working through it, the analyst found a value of -0.24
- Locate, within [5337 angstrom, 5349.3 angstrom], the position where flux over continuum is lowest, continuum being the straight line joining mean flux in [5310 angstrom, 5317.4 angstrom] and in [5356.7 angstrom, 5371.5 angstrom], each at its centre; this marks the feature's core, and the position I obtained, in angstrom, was 5343.16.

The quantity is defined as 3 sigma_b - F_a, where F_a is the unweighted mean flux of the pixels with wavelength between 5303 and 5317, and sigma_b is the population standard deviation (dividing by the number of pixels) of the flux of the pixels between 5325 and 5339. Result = -3.10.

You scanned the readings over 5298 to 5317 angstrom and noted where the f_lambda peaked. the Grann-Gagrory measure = 5301.49 angstrom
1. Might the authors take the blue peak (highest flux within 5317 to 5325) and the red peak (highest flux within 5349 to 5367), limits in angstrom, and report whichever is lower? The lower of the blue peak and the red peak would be 3.73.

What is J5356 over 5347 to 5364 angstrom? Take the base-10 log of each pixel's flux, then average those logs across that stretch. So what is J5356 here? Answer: 0.551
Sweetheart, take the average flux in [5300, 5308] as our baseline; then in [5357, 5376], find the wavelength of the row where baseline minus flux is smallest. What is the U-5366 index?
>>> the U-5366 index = 5362.88 angstrom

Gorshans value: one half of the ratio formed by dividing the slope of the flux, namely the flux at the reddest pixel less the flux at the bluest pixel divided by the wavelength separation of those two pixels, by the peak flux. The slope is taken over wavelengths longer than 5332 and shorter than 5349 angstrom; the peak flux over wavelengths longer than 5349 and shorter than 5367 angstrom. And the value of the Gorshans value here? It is -0.004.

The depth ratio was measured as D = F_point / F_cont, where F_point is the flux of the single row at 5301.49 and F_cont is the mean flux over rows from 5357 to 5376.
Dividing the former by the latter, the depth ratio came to 1.29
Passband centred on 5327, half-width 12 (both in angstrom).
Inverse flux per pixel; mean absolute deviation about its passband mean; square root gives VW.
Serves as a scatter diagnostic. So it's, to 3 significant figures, 0.120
